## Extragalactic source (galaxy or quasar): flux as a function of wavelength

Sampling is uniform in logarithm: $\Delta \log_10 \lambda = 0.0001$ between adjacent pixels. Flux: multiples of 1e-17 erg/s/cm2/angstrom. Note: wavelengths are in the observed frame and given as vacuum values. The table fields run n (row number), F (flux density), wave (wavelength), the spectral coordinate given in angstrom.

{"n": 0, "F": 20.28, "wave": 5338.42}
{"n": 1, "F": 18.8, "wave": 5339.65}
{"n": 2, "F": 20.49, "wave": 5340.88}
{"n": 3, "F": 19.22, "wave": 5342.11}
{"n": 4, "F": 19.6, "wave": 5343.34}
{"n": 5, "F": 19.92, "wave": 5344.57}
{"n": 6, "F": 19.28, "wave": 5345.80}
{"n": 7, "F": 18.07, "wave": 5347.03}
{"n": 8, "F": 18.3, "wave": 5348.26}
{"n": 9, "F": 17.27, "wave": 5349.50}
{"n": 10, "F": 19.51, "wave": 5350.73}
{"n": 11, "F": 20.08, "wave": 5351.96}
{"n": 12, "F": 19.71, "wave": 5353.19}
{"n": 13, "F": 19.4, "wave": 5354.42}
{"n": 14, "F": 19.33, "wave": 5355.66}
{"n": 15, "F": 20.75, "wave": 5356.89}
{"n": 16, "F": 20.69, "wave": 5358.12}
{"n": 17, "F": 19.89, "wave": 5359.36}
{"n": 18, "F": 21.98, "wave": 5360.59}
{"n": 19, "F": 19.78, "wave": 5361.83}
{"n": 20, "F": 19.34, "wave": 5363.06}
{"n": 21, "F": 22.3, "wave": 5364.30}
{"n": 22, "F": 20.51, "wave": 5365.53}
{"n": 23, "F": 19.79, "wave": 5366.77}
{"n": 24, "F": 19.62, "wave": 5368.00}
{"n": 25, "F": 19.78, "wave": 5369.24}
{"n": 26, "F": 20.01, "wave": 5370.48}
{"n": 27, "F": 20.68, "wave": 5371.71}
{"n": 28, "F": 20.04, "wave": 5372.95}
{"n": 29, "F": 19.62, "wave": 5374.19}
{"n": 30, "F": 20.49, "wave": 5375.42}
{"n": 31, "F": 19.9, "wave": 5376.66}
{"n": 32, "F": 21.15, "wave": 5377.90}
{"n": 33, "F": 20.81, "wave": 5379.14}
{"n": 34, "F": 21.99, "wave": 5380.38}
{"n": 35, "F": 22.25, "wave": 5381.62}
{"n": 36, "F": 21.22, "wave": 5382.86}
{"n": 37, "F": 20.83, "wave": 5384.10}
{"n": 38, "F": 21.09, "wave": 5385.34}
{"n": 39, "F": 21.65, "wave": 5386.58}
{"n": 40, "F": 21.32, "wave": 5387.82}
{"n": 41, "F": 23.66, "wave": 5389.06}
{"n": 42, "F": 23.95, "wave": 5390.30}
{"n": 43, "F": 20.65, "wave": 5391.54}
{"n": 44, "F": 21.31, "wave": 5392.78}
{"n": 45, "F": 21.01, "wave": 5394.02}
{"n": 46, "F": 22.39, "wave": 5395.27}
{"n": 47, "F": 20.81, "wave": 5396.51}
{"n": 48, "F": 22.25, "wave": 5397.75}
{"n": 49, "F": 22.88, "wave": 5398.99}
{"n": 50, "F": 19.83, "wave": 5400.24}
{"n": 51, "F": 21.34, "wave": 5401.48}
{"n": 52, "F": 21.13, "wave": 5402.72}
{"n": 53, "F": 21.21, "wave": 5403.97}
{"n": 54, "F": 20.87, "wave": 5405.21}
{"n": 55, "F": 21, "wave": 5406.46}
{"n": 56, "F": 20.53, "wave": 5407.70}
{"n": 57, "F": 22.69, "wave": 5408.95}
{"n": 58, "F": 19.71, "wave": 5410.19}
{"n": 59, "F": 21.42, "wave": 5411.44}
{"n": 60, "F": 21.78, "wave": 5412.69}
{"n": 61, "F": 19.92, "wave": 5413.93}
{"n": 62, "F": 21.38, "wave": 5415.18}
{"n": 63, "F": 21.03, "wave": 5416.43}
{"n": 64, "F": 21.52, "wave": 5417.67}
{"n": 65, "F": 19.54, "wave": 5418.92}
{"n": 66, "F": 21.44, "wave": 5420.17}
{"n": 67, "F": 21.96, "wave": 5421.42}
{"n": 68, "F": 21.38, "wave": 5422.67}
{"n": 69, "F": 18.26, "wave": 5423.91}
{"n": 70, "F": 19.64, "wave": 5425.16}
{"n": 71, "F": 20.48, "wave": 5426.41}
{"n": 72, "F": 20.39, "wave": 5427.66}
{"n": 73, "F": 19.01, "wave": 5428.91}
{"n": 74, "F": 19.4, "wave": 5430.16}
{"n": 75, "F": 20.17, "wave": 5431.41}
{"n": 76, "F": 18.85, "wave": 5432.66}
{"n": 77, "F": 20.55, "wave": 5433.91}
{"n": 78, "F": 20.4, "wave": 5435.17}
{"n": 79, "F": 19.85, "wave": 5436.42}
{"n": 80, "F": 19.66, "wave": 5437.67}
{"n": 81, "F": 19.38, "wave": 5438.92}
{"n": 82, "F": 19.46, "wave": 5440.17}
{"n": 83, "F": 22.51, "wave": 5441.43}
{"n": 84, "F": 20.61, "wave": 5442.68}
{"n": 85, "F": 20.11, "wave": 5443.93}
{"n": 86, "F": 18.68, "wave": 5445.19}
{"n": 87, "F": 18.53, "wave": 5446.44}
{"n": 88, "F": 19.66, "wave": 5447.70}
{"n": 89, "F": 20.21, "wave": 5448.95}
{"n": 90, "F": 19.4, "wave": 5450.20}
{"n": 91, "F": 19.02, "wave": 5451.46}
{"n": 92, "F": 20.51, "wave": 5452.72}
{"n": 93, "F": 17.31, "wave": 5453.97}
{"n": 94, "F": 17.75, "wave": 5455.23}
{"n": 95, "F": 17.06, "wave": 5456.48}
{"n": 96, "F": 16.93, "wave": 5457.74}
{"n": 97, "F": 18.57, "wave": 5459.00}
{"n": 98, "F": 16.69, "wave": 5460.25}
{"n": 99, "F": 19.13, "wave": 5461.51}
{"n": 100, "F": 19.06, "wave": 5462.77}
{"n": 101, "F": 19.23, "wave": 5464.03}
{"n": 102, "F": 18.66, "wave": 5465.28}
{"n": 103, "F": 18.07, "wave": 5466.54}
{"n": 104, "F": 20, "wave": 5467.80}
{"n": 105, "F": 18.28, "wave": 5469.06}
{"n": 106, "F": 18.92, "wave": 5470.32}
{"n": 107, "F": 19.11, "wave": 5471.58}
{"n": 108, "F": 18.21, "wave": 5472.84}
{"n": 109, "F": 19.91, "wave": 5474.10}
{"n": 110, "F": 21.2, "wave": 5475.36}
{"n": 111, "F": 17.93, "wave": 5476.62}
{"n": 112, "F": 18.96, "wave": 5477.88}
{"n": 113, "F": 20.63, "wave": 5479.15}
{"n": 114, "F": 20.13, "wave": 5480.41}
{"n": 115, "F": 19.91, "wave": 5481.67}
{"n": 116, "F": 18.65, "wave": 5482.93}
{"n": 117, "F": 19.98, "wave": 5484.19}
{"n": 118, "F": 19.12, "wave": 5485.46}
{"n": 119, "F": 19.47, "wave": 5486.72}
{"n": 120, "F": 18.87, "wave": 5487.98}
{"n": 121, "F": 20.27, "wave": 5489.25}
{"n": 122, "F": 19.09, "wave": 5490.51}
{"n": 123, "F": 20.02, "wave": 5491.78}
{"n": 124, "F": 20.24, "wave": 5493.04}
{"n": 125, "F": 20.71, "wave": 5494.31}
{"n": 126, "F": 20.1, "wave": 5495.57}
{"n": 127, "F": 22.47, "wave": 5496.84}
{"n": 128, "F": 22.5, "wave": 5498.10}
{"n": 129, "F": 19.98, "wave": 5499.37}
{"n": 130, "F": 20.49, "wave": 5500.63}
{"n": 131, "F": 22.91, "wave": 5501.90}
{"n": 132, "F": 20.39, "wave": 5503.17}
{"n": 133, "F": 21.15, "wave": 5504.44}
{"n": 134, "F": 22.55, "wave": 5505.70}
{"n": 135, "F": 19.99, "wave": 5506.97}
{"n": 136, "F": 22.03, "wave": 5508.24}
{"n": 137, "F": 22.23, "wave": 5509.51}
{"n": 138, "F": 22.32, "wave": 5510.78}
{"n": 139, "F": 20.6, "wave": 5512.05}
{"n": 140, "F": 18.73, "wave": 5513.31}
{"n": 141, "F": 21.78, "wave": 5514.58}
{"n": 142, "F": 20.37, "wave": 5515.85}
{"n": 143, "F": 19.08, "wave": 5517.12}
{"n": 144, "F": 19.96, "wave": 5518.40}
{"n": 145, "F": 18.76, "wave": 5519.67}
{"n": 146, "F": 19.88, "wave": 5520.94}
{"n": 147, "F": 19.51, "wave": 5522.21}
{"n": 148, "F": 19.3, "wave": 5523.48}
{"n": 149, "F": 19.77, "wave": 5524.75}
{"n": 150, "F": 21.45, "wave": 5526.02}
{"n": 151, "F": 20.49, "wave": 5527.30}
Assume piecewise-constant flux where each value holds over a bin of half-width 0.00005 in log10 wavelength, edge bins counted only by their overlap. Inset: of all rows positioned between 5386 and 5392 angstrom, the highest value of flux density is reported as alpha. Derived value 23.95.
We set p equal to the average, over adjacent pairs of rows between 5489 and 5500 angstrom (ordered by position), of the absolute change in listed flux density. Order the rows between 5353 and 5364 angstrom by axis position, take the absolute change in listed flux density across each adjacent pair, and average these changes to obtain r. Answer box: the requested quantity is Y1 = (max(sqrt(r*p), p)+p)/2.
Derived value 1.04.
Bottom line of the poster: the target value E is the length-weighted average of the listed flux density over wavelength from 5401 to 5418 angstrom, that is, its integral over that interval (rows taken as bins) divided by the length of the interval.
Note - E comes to 21.1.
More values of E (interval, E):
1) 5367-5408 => 21.1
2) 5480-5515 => 20.6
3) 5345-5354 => 18.9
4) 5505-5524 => 20.5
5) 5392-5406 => 21.4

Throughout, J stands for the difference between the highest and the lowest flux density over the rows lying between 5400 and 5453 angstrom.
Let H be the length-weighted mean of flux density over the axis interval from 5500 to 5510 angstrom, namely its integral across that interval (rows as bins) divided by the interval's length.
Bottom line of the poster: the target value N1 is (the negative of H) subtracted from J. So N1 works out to 26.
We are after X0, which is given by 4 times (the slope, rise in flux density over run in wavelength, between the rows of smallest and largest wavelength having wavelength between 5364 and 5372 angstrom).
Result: -0.87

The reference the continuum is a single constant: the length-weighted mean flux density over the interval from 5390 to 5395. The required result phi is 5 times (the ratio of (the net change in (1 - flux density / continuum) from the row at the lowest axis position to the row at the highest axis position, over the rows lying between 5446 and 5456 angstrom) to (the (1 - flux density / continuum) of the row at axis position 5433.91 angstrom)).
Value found 3.6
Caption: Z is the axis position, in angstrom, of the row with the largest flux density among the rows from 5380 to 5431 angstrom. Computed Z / 5390.30 angstrom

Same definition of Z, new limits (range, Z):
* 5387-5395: 5390.30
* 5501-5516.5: 5501.90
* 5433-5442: 5441.43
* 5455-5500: 5498.10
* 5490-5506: 5501.90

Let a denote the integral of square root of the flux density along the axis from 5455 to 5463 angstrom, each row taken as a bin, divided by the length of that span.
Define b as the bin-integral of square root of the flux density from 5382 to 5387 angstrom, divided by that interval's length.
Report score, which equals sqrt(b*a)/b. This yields 0.96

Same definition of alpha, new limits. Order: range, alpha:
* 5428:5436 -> 20.55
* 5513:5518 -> 21.78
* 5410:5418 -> 21.78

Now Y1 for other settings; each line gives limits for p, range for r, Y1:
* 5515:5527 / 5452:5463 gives 1.00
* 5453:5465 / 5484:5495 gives 0.93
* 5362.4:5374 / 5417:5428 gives 1.01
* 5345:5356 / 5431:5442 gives 0.79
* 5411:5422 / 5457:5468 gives 1.13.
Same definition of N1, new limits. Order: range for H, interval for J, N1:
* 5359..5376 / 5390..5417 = 25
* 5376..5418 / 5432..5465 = 27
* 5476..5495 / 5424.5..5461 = 25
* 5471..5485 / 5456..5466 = 22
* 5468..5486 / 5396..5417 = 23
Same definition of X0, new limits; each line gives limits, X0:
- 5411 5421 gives 0.01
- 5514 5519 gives -1.91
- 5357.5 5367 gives -0.42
